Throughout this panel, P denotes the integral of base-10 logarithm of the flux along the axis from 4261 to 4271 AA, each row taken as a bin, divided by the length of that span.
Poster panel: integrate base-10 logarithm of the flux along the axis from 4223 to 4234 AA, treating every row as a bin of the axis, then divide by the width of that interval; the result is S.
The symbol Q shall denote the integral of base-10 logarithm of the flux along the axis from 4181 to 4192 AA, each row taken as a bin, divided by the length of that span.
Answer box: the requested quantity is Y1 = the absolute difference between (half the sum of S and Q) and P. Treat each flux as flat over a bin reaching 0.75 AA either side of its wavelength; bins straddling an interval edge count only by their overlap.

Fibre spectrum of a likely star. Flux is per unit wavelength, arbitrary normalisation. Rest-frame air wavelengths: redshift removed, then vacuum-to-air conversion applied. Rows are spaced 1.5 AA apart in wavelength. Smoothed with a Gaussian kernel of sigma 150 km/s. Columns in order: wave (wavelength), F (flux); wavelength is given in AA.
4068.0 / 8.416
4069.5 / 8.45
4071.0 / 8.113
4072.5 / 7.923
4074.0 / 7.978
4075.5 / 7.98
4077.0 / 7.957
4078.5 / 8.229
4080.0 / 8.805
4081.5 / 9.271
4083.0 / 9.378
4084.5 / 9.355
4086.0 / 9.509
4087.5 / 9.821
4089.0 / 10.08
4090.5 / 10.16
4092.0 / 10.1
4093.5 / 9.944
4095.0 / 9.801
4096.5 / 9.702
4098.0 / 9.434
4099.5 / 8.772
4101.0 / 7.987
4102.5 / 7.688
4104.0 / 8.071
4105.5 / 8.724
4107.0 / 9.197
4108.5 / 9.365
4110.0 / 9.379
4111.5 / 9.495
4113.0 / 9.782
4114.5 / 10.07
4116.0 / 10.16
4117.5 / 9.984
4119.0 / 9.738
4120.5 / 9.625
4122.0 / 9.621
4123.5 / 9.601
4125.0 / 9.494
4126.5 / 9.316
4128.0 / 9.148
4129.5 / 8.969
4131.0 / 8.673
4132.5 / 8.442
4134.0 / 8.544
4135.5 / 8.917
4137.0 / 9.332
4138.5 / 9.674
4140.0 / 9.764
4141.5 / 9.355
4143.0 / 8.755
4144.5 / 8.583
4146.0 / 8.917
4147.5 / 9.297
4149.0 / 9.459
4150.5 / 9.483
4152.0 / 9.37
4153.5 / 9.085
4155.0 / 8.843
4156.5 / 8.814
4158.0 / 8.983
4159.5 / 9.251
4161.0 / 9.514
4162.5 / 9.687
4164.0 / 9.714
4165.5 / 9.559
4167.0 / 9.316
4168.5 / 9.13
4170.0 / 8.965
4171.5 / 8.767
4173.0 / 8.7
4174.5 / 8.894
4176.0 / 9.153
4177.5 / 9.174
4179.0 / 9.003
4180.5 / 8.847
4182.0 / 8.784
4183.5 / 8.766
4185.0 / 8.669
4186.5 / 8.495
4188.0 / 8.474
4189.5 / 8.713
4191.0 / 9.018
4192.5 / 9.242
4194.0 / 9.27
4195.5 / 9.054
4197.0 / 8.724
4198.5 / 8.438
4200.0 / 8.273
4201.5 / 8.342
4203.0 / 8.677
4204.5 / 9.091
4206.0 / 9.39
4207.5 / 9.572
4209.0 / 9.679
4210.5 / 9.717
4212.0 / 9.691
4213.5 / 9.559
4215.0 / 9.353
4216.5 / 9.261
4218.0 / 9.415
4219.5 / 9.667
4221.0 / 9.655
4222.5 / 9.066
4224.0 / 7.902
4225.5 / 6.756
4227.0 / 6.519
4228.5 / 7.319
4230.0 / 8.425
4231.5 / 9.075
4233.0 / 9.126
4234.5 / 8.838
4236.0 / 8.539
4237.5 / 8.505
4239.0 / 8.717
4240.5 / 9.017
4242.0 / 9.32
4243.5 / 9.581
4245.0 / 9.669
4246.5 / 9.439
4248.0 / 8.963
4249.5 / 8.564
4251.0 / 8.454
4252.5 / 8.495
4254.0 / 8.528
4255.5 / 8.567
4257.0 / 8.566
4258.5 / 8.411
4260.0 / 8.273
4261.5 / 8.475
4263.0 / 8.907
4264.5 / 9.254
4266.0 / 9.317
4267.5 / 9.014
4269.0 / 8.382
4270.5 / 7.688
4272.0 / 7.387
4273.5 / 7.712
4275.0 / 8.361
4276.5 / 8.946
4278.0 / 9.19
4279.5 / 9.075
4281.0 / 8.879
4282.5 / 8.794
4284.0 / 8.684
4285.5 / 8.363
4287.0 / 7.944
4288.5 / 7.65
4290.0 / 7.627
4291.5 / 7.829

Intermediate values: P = 0.94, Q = 0.940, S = 0.896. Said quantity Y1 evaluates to 0.023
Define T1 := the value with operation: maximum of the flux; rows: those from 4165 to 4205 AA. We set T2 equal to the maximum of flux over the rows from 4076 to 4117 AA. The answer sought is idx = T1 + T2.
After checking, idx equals 19.7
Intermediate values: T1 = 9.559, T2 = 10.16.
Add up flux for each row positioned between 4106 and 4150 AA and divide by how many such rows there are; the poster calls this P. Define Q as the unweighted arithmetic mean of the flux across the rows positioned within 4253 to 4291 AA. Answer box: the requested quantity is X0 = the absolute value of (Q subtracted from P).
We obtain 0.85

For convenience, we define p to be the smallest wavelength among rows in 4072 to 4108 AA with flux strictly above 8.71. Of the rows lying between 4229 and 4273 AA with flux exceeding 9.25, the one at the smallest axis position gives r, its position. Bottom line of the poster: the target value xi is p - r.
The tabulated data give -162.0 AA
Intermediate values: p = 4080.0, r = 4242.0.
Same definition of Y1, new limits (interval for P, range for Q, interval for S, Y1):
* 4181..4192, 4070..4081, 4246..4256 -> 0.015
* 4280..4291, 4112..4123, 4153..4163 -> 0.060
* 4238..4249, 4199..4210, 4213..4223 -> 0.000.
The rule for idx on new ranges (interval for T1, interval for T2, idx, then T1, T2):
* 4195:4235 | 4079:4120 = 19.9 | 9.717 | 10.16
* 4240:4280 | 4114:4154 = 19.8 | 9.669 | 10.16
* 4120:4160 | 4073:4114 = 19.9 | 9.764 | 10.16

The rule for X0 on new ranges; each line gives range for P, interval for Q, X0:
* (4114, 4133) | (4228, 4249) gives 0.55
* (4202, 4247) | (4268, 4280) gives 0.61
